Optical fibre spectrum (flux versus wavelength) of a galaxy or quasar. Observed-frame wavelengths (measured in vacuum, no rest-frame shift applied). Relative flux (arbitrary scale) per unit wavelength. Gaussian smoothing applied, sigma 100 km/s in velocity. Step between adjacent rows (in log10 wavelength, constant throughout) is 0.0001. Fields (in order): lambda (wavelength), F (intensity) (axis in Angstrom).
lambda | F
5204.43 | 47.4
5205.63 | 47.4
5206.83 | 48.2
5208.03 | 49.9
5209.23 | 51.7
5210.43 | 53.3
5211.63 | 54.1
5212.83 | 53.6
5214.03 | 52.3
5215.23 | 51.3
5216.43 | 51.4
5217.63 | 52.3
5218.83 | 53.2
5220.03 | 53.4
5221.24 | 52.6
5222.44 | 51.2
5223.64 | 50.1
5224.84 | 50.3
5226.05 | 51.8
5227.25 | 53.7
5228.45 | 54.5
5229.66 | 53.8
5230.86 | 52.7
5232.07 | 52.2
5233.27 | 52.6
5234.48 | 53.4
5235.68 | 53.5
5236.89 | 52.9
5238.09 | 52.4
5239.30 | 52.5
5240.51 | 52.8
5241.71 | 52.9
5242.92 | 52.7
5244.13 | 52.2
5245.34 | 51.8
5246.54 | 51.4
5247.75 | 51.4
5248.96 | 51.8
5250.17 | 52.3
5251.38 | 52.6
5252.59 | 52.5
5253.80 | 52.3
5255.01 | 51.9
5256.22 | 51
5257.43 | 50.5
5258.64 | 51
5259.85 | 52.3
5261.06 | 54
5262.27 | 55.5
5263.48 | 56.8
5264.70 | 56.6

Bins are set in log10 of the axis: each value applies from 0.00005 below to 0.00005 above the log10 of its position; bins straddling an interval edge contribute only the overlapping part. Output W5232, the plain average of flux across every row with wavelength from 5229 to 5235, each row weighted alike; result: 52.9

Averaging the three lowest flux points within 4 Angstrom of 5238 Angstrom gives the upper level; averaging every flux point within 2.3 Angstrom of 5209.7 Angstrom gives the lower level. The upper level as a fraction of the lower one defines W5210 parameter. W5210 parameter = 1.01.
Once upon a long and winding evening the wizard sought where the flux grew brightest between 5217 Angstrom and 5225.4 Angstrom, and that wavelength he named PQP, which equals 5220.03 Angstrom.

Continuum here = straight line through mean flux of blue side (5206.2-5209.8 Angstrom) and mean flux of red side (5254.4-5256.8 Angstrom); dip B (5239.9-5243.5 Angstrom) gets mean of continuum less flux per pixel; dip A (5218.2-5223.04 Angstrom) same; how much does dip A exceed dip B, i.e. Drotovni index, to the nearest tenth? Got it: -0.5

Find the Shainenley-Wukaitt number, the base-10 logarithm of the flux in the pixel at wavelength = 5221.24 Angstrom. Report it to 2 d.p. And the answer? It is 1.72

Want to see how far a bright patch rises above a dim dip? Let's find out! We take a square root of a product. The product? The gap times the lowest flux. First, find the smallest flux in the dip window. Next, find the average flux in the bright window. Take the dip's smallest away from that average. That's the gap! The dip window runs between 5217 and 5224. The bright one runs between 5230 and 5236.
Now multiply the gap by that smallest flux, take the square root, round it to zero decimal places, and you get 12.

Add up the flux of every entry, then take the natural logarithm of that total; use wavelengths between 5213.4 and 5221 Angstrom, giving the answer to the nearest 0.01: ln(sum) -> 5.75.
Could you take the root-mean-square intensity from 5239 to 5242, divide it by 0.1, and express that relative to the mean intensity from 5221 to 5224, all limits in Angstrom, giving 10.3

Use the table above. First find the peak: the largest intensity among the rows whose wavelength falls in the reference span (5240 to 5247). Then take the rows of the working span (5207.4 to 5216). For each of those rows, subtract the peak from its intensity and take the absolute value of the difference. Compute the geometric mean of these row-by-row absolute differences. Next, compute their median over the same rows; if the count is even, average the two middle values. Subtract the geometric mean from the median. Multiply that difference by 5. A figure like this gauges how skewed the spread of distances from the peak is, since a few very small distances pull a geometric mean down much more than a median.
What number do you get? 0.9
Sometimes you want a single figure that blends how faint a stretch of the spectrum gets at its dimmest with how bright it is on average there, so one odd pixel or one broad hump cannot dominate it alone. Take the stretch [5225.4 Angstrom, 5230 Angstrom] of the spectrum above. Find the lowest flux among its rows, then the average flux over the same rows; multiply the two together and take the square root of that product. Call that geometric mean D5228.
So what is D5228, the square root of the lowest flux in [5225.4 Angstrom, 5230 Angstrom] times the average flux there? 52.6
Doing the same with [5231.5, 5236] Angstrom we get 52.6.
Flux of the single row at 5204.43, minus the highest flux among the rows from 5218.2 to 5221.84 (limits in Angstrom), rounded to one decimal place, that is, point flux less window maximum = -6.0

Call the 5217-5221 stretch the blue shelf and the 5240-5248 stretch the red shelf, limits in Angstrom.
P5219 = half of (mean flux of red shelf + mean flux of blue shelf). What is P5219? 52.6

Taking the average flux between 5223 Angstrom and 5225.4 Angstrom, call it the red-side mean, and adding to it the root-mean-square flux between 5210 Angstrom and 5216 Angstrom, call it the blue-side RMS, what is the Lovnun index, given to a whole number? 103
